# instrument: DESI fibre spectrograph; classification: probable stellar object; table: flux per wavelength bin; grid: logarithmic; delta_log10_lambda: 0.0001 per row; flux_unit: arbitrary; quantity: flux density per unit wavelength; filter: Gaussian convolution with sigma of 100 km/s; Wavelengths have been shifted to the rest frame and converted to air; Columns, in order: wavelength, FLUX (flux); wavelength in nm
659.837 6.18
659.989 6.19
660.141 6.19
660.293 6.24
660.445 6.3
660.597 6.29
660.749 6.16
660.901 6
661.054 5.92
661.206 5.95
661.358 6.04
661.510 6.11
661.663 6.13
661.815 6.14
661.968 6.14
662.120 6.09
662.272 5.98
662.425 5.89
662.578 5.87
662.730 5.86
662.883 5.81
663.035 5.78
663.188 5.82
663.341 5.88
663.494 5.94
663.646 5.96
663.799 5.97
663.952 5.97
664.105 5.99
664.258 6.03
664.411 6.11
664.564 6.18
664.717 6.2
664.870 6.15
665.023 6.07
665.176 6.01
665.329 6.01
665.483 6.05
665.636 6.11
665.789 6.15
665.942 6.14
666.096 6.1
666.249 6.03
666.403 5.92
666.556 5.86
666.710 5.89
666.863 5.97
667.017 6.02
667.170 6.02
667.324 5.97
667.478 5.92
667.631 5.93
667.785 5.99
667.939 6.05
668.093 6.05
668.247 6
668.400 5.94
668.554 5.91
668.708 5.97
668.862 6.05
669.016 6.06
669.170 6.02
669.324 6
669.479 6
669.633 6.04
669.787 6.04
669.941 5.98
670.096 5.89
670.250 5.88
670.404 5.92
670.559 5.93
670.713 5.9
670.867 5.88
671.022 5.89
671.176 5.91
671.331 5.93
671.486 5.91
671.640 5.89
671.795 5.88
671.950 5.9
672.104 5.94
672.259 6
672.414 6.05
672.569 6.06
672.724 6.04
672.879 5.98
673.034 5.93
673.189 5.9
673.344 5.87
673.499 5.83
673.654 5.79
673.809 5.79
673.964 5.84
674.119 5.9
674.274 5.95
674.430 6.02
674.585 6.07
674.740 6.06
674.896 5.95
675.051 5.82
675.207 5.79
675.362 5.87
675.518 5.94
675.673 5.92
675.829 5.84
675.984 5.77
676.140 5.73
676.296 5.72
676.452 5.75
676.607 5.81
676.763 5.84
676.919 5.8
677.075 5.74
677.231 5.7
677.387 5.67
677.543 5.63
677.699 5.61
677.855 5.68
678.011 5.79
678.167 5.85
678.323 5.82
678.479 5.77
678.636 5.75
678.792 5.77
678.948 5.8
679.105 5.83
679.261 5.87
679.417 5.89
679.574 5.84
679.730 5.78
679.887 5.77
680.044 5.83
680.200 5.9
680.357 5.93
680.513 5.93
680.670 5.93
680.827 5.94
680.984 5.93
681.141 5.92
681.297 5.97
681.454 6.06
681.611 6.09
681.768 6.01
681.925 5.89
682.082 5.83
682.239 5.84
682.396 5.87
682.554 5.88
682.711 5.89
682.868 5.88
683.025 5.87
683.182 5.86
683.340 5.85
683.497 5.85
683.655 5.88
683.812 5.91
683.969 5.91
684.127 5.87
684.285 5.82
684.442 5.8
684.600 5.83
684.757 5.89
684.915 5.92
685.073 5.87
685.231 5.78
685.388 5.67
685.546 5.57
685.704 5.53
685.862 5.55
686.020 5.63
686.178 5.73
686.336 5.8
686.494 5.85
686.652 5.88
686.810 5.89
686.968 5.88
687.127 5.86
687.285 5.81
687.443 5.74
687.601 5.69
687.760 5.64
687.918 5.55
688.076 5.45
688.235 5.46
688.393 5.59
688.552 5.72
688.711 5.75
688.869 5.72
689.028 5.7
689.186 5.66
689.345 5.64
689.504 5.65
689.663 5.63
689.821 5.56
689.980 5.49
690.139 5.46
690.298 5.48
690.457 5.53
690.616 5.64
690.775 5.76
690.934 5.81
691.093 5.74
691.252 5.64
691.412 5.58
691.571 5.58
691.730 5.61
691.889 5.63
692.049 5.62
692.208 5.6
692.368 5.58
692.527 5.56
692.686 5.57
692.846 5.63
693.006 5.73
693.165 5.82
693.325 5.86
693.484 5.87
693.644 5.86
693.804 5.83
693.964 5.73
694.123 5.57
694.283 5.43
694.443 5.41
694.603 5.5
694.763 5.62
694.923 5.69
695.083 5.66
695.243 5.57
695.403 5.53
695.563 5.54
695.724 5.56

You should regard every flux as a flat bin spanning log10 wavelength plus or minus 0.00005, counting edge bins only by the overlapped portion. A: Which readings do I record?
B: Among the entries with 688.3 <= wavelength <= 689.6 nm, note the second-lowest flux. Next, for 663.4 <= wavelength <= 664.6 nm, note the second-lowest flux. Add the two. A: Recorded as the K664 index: 11.6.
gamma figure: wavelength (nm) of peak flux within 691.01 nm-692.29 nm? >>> 691.093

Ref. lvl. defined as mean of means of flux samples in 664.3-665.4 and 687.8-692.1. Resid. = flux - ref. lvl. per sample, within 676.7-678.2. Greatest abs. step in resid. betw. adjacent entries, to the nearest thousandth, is 0.110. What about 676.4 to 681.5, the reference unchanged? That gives 0.110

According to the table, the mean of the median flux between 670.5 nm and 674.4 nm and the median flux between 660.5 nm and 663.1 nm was 5.95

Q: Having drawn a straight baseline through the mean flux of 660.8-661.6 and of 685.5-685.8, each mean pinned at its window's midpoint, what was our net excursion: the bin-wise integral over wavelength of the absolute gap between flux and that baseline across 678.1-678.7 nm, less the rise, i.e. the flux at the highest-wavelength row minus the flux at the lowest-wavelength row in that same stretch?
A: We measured 0.17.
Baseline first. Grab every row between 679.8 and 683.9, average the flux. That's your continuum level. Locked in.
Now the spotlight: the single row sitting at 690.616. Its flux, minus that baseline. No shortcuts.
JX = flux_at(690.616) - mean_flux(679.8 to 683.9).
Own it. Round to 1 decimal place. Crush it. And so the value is -0.3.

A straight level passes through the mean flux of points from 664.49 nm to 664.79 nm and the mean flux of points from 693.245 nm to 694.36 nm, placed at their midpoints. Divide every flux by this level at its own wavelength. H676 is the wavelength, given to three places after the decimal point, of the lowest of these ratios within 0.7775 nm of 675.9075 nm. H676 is 676.296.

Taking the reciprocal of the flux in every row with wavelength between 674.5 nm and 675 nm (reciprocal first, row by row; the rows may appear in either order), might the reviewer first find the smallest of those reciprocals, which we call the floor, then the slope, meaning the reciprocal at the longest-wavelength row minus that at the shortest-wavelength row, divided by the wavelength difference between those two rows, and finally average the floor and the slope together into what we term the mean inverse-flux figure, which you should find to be 0.0877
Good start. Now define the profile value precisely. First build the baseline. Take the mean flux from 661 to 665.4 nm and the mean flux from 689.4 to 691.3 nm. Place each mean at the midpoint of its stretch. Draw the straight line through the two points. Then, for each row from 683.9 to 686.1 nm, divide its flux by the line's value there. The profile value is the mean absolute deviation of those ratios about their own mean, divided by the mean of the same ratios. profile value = 0.0198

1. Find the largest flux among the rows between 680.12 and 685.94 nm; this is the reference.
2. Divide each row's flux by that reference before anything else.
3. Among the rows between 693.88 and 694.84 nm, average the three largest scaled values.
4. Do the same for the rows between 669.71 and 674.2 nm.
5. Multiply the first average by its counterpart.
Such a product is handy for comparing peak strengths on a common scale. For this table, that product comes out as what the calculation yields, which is 0.920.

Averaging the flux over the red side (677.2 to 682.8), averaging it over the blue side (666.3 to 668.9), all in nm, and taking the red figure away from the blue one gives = 0.12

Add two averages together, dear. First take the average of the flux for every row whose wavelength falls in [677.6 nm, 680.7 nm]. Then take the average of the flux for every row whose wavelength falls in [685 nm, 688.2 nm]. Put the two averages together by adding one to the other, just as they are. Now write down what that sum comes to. 11.5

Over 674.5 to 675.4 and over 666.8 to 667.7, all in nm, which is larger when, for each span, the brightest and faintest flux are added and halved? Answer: 5.97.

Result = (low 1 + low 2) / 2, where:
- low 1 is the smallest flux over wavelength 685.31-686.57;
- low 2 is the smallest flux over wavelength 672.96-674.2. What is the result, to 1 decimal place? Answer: 5.7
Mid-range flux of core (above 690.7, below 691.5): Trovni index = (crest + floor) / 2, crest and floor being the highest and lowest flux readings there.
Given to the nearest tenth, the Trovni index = 5.7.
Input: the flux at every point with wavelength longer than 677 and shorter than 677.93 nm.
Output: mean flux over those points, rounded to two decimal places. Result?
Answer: 5.67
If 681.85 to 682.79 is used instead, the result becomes 5.87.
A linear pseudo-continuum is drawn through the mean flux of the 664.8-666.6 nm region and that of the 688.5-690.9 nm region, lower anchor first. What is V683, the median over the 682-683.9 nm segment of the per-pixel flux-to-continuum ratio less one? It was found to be 0.021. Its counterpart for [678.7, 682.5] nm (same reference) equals 0.019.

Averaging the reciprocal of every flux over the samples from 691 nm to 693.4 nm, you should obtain 0.177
